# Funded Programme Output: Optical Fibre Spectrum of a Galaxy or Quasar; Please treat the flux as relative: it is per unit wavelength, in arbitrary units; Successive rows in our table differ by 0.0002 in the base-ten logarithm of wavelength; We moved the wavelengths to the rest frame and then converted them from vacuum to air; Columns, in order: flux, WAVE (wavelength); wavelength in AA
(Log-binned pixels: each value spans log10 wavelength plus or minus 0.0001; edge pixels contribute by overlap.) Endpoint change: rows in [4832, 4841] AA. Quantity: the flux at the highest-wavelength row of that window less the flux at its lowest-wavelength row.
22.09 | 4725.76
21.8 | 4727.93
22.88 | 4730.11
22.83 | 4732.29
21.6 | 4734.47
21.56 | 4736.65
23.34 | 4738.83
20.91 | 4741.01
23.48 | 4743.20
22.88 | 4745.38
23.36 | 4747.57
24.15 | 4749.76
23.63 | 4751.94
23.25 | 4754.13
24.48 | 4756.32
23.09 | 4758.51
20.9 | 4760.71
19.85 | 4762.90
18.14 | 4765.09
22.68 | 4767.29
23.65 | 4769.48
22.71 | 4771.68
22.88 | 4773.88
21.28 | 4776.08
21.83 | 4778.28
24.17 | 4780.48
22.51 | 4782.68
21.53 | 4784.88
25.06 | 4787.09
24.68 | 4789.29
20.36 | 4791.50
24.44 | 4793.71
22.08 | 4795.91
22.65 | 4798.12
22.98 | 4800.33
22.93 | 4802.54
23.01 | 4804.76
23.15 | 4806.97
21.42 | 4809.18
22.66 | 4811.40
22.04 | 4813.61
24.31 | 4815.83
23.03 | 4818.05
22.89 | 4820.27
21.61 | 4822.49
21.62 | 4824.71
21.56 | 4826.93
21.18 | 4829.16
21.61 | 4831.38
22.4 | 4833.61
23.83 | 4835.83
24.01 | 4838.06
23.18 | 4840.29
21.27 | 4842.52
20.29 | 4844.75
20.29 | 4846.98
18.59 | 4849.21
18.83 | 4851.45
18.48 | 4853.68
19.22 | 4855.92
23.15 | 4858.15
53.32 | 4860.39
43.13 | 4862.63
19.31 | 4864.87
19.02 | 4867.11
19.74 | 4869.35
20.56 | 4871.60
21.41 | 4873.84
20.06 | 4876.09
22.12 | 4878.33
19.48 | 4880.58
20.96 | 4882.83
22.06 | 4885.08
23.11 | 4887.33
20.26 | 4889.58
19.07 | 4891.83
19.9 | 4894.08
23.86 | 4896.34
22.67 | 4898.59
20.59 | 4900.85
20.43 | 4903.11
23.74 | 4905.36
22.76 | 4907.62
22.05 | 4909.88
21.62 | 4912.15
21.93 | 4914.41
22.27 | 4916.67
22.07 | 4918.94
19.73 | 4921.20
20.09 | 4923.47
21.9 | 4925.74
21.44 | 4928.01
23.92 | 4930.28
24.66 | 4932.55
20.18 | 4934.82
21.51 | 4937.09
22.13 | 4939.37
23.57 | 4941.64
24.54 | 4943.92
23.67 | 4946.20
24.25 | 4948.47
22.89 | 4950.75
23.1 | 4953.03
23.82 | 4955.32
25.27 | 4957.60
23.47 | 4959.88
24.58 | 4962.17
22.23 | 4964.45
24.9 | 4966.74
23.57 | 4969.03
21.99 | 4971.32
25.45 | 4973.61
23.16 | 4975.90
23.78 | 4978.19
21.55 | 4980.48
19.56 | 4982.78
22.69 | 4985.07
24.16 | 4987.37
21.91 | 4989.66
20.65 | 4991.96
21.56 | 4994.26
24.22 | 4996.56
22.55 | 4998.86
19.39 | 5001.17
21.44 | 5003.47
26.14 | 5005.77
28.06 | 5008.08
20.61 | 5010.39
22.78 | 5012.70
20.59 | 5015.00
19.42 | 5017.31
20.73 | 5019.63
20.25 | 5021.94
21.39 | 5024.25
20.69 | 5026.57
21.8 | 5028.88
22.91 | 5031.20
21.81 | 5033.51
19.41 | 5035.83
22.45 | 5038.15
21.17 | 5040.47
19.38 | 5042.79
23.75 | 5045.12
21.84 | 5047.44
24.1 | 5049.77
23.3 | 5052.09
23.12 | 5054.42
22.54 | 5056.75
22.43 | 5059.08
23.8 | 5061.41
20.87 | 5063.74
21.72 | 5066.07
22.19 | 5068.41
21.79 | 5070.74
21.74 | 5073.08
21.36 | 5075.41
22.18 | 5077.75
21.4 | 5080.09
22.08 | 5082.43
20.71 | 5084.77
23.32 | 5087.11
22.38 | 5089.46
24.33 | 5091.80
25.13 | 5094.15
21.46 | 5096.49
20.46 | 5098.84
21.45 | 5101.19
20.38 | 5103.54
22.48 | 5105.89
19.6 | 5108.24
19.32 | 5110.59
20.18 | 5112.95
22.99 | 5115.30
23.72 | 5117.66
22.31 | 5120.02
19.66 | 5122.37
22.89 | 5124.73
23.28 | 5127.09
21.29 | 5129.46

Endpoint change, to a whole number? 1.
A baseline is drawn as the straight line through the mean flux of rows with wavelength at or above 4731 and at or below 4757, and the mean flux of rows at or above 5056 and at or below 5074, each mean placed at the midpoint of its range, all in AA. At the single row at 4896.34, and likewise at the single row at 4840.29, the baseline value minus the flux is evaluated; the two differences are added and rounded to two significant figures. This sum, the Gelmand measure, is -1.8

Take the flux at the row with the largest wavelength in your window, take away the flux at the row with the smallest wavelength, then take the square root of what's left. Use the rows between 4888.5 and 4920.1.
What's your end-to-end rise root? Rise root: 1.3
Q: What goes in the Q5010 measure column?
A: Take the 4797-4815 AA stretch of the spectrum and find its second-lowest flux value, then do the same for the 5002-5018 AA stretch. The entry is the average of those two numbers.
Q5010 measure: 21.3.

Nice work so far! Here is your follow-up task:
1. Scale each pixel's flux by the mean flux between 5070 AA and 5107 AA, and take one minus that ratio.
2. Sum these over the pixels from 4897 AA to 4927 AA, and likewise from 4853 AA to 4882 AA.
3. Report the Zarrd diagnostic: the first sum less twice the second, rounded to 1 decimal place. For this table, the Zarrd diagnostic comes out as 3.2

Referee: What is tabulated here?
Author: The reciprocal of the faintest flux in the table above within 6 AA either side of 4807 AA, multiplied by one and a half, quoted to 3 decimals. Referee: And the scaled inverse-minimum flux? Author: 0.070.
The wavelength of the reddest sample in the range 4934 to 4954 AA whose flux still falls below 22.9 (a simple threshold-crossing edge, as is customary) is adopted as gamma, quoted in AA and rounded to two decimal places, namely 4950.75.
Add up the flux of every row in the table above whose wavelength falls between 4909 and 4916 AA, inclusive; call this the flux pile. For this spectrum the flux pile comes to 66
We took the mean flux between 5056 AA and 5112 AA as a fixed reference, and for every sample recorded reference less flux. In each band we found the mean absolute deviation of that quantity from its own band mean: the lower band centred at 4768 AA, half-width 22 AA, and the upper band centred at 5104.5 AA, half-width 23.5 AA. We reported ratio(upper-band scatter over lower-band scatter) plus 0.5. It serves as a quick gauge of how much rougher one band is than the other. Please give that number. 1.6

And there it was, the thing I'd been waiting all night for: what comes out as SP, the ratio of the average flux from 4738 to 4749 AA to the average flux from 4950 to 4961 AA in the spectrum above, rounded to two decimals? 0.96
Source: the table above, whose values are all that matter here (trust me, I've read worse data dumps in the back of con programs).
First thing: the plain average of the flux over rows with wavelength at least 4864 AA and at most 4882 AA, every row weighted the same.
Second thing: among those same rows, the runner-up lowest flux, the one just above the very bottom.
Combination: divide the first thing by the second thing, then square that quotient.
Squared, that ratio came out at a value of 1.10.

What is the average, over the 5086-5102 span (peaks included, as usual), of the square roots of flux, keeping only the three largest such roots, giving 4.92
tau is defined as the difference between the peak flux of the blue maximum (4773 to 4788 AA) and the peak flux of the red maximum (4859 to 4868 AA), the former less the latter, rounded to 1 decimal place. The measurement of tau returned -28.3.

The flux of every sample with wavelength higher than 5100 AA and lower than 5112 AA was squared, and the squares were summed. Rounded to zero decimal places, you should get 2138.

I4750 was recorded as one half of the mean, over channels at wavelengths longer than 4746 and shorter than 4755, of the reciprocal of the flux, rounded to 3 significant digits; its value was 0.0212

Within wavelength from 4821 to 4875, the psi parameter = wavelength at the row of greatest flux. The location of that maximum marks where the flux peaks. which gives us 4860.39 AA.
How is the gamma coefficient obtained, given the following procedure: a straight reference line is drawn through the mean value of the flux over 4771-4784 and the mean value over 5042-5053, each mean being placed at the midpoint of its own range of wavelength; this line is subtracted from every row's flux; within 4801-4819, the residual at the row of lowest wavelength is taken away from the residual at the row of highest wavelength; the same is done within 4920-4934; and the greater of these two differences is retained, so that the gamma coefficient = 4.9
